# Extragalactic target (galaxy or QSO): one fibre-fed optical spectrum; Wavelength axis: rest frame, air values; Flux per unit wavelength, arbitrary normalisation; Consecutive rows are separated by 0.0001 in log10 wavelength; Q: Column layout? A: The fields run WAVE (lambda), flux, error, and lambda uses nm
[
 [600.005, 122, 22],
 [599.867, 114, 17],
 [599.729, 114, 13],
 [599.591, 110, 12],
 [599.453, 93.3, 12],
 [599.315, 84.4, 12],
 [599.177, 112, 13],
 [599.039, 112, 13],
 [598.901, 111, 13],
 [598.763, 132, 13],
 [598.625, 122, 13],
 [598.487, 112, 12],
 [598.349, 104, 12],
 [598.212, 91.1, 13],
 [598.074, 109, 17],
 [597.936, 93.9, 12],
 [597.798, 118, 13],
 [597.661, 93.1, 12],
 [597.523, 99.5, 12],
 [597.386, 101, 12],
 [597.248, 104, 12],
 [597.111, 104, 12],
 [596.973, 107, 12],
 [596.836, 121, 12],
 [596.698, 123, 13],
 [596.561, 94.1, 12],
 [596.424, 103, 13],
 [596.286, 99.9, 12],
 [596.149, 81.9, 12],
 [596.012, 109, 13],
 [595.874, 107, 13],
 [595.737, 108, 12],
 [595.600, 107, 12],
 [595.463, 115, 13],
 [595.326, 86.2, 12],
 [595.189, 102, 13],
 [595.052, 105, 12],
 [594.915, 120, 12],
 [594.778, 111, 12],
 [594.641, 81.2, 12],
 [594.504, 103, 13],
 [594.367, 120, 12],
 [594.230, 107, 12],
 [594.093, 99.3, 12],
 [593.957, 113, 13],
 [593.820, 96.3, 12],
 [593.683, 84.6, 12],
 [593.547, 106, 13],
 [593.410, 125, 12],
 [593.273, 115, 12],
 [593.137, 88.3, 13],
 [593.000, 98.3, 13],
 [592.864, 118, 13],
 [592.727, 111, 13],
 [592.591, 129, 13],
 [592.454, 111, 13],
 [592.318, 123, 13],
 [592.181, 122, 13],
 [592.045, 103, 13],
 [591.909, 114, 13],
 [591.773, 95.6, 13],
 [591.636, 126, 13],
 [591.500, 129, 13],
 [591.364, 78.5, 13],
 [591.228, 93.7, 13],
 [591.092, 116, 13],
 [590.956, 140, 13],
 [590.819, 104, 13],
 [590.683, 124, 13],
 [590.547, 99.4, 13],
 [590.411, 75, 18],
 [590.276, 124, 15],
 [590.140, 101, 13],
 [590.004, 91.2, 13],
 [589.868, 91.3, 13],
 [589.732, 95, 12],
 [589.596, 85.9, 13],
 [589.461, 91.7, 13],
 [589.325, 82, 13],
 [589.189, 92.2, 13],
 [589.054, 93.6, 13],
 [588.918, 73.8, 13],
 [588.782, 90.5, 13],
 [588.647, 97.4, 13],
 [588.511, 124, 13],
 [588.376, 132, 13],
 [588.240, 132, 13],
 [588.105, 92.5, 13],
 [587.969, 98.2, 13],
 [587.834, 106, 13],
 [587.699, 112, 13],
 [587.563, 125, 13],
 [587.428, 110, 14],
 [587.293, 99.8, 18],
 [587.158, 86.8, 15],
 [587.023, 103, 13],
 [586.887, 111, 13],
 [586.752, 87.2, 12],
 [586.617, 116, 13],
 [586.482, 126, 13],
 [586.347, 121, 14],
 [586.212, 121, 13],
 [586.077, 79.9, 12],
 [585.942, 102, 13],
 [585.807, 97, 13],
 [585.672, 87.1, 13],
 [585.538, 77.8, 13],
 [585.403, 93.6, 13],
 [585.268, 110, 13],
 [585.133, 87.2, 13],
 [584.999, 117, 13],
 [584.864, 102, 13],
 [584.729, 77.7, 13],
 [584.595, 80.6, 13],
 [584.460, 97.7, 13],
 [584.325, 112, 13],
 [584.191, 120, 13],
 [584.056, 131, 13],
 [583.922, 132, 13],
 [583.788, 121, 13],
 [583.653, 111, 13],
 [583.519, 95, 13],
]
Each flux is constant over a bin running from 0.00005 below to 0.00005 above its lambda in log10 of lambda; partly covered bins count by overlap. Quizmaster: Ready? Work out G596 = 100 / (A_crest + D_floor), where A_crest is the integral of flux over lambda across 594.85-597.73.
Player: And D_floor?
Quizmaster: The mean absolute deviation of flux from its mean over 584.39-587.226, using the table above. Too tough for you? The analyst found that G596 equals 0.319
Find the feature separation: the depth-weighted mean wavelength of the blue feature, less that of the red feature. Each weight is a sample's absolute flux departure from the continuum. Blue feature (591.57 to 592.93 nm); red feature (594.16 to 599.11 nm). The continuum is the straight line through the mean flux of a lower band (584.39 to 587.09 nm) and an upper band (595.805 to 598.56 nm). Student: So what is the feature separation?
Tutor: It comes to -4.42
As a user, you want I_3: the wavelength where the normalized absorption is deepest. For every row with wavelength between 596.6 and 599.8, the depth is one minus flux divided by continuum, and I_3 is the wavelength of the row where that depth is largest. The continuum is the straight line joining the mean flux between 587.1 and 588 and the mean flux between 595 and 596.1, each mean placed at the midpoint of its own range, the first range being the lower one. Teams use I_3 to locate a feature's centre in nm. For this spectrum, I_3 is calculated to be 599.315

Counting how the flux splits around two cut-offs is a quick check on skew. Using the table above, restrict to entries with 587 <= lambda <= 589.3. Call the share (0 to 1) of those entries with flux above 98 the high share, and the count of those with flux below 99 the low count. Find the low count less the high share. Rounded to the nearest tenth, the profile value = 7.4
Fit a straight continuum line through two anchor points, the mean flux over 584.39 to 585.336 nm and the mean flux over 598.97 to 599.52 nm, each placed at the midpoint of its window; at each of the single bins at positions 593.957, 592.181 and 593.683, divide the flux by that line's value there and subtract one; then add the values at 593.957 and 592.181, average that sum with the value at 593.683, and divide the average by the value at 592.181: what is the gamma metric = 0.50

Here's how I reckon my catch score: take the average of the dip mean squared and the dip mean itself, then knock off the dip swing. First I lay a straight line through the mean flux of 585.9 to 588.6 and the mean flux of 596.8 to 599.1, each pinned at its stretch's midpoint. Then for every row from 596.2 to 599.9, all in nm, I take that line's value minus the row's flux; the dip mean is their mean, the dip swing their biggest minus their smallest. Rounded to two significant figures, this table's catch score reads -46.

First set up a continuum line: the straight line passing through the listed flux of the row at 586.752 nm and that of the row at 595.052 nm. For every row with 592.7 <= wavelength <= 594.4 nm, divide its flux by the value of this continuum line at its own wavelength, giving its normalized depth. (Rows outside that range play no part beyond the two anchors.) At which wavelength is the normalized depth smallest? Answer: 593.683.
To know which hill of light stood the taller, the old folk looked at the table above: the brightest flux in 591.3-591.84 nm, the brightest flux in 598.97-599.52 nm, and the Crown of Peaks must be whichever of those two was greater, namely 129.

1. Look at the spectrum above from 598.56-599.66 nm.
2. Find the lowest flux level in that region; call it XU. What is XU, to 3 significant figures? 84.4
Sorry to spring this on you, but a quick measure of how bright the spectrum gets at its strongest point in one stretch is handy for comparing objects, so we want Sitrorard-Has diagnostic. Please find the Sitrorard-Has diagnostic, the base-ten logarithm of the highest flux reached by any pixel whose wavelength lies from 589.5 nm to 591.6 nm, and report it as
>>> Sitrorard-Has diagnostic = 2.15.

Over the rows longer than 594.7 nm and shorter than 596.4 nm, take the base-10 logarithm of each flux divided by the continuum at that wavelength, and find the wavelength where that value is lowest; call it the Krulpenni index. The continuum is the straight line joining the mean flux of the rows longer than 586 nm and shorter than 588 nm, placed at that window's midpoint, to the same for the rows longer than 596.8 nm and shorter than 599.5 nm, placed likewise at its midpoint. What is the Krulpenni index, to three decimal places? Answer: 596.149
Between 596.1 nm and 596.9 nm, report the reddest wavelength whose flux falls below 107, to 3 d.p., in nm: 596.561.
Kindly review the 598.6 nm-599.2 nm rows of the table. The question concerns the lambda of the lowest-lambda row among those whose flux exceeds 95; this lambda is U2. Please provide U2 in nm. 598.625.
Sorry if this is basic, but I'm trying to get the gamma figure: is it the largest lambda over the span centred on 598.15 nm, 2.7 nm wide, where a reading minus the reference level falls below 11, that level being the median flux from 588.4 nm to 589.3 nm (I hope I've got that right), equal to 599.453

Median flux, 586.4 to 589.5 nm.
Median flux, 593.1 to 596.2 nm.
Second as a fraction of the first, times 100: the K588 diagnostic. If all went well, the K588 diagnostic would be 107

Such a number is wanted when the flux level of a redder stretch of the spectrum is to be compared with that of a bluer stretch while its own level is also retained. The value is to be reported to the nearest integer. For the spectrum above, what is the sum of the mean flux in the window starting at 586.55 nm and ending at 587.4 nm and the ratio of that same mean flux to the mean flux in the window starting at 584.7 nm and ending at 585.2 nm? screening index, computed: 102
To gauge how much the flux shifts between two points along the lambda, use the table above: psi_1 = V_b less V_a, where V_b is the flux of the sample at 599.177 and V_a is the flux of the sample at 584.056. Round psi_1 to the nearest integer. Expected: -19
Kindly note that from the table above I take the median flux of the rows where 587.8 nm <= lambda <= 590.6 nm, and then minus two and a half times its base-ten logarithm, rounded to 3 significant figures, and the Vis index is -4.93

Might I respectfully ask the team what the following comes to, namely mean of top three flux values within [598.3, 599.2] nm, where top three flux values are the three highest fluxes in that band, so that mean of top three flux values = 122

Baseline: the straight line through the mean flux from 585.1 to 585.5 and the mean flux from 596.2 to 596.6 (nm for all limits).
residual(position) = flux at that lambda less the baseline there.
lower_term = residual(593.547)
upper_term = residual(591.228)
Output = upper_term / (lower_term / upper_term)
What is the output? 2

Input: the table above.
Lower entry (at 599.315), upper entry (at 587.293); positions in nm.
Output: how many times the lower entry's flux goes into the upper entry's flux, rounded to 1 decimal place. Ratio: 1.2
